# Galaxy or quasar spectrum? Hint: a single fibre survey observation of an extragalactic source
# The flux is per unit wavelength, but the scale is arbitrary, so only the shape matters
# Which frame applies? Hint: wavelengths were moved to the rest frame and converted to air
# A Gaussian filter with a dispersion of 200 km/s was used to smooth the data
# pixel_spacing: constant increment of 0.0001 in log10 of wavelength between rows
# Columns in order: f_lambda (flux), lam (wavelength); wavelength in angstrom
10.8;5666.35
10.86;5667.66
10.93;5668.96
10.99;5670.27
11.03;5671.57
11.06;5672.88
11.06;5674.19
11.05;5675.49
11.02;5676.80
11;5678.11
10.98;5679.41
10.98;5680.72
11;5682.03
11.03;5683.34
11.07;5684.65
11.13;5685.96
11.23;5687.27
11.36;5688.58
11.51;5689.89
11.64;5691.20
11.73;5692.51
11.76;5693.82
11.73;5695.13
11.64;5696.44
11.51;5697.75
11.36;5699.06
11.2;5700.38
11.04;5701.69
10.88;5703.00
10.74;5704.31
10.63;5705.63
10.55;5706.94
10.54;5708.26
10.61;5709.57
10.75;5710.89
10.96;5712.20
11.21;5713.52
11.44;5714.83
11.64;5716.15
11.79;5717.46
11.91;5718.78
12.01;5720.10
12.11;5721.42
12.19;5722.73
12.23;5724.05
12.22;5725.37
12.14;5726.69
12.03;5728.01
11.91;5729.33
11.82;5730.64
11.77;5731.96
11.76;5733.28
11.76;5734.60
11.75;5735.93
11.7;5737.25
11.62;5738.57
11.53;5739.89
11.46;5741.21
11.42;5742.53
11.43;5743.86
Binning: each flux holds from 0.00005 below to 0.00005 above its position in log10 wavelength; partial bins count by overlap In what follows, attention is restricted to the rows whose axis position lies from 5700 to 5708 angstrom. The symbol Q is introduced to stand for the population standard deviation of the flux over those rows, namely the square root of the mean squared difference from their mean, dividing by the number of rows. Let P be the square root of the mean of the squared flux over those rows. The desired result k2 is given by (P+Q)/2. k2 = 5.535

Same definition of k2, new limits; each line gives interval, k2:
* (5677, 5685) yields 5.521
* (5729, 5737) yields 5.926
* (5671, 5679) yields 5.529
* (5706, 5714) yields 5.508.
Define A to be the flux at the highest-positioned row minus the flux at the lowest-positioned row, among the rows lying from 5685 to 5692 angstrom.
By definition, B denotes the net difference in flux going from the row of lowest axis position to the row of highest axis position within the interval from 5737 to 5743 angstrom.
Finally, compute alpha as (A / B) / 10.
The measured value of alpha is -0.18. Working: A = 0.5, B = -0.28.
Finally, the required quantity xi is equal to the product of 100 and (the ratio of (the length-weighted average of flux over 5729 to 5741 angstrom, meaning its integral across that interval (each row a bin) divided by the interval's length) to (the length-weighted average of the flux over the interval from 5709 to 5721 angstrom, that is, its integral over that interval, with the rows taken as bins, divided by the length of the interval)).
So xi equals 103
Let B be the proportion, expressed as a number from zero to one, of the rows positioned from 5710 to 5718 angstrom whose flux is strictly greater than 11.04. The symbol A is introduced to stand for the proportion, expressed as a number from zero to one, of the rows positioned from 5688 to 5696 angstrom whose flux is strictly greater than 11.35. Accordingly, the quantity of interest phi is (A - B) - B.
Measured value -0.3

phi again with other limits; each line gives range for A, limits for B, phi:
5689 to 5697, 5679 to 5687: 0.3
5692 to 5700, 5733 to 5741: -1.0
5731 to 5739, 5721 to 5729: -1.0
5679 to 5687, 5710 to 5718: -1.3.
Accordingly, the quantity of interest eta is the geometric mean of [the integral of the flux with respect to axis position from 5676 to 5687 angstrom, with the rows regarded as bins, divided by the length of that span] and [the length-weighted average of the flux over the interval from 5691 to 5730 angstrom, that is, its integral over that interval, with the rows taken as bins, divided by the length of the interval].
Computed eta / 11.2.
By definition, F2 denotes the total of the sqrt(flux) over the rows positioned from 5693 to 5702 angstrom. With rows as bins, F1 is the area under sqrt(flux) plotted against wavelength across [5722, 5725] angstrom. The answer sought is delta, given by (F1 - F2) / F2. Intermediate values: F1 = 10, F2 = 24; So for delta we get -0.6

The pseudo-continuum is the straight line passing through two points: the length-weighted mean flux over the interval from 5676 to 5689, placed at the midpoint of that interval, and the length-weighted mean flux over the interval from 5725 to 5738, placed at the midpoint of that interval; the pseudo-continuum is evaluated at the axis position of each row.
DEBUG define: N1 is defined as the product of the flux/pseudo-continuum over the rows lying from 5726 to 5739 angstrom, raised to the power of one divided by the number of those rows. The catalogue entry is 0.99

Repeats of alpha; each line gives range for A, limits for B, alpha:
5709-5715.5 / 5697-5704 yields -0.13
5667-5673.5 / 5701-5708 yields -0.04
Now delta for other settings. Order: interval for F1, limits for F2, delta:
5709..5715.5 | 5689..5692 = 2.2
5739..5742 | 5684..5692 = -0.5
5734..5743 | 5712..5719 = 0.5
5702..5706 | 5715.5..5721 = 0.0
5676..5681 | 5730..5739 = -0.3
